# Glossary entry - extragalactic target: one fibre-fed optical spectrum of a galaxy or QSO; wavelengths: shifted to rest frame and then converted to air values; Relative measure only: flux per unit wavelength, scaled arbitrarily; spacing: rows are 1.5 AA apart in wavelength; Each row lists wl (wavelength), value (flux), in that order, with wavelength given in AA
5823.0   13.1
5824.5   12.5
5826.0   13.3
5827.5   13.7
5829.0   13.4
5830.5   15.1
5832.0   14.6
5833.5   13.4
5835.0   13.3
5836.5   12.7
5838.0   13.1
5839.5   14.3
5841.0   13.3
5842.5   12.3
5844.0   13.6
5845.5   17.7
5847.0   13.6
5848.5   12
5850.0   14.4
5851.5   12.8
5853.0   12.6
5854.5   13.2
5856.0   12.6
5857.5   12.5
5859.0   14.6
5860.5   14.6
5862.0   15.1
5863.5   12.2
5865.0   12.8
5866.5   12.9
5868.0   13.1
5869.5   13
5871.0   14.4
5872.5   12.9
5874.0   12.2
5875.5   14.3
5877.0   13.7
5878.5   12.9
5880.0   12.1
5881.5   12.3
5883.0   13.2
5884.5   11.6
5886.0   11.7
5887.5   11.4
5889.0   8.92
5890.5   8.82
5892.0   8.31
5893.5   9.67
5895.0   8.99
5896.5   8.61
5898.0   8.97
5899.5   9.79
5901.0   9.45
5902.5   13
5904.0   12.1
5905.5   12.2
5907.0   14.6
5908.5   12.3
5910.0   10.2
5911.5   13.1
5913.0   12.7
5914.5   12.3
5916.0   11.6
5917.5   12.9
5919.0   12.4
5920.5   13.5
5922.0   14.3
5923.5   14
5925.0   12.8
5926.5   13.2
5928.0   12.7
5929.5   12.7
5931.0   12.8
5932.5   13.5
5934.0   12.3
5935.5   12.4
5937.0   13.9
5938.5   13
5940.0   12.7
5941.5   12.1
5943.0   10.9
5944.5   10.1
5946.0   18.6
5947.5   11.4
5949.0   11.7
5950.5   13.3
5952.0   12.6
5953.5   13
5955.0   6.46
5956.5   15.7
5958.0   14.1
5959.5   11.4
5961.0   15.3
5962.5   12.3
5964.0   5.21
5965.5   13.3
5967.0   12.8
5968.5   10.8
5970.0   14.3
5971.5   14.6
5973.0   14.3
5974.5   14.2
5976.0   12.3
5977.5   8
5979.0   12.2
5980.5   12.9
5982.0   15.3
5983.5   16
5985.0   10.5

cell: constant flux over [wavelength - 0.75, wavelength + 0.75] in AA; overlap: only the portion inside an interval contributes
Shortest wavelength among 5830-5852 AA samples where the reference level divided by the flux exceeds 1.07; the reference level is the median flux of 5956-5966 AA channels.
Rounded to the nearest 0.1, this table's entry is 5842.5 AA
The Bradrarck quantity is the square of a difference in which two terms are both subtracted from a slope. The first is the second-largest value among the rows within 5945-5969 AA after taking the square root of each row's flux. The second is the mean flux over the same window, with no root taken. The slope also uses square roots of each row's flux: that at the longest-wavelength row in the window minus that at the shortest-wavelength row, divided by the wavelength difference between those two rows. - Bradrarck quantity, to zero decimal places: 268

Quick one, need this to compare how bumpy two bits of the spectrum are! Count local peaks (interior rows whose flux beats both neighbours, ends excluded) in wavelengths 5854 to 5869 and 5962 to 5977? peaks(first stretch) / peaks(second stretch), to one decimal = 0.5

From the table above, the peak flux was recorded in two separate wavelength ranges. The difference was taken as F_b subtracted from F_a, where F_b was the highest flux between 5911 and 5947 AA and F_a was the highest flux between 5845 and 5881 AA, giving -0.9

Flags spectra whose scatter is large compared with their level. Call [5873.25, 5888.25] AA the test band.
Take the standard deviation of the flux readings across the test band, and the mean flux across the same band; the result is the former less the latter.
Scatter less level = -11.6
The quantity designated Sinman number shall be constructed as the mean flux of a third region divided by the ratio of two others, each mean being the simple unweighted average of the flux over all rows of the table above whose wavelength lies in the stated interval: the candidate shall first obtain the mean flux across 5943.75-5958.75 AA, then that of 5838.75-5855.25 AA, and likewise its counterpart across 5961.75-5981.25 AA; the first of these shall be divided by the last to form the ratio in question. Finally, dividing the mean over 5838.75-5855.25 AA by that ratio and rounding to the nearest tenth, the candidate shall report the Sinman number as 13.0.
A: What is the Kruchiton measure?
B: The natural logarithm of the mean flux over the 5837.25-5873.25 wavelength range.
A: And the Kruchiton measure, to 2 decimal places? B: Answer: 2.60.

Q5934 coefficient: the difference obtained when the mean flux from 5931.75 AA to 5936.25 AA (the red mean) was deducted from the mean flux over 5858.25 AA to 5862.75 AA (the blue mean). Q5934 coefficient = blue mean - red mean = 2.0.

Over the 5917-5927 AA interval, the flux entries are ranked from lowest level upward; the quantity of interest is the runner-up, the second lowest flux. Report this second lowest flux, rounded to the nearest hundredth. 12.80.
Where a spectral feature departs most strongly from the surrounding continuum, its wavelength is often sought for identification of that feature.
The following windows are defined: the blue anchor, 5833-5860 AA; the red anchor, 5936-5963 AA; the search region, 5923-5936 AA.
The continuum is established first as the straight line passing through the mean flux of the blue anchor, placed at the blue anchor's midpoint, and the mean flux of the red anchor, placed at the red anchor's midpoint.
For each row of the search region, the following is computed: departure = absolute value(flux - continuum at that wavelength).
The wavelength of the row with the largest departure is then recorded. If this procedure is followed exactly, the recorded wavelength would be 5923.5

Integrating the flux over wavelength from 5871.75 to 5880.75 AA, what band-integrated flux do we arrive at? 117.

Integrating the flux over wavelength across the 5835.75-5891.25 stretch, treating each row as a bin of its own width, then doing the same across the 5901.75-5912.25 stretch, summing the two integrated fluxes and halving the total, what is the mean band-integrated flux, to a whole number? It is 425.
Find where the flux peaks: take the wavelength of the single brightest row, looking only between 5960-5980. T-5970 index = 5961.0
